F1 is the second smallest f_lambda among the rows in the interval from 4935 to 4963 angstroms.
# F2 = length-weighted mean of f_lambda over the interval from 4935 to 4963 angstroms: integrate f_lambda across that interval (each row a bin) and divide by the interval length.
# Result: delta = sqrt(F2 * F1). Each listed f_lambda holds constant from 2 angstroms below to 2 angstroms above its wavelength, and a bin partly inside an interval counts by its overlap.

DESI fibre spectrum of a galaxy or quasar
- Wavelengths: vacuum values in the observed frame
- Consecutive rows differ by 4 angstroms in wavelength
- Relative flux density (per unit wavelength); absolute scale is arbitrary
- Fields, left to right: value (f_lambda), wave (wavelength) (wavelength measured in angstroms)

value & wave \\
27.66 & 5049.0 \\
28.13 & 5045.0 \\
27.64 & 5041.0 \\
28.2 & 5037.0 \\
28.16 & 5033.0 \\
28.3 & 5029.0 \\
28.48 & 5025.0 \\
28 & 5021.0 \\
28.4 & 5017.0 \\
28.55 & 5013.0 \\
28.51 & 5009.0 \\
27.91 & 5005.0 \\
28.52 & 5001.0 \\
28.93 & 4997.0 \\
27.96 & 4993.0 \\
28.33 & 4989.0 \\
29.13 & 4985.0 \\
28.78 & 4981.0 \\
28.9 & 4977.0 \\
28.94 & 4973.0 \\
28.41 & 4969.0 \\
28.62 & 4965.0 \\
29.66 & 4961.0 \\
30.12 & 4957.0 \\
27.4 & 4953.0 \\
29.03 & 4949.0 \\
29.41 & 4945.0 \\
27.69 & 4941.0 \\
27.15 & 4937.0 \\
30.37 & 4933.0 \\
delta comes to 28.0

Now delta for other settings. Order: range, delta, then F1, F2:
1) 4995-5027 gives 28.2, 28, 28.4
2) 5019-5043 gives 28.1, 28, 28.1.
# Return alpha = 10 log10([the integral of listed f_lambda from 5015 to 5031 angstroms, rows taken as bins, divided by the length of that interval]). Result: 14.52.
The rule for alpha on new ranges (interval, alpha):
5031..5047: 14.48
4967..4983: 14.59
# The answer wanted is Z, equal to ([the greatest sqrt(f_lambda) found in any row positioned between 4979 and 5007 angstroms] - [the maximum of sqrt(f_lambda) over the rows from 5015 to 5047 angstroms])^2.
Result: 0.004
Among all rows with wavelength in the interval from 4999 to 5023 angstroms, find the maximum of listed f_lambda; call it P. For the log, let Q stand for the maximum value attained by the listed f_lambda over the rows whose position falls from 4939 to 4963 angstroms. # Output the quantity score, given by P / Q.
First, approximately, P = 28.55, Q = 30.12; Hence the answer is 0.95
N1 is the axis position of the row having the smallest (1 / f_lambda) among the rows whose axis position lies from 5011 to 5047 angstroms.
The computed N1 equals 5013.0 angstroms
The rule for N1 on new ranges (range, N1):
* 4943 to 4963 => 4957.0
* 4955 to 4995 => 4957.0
